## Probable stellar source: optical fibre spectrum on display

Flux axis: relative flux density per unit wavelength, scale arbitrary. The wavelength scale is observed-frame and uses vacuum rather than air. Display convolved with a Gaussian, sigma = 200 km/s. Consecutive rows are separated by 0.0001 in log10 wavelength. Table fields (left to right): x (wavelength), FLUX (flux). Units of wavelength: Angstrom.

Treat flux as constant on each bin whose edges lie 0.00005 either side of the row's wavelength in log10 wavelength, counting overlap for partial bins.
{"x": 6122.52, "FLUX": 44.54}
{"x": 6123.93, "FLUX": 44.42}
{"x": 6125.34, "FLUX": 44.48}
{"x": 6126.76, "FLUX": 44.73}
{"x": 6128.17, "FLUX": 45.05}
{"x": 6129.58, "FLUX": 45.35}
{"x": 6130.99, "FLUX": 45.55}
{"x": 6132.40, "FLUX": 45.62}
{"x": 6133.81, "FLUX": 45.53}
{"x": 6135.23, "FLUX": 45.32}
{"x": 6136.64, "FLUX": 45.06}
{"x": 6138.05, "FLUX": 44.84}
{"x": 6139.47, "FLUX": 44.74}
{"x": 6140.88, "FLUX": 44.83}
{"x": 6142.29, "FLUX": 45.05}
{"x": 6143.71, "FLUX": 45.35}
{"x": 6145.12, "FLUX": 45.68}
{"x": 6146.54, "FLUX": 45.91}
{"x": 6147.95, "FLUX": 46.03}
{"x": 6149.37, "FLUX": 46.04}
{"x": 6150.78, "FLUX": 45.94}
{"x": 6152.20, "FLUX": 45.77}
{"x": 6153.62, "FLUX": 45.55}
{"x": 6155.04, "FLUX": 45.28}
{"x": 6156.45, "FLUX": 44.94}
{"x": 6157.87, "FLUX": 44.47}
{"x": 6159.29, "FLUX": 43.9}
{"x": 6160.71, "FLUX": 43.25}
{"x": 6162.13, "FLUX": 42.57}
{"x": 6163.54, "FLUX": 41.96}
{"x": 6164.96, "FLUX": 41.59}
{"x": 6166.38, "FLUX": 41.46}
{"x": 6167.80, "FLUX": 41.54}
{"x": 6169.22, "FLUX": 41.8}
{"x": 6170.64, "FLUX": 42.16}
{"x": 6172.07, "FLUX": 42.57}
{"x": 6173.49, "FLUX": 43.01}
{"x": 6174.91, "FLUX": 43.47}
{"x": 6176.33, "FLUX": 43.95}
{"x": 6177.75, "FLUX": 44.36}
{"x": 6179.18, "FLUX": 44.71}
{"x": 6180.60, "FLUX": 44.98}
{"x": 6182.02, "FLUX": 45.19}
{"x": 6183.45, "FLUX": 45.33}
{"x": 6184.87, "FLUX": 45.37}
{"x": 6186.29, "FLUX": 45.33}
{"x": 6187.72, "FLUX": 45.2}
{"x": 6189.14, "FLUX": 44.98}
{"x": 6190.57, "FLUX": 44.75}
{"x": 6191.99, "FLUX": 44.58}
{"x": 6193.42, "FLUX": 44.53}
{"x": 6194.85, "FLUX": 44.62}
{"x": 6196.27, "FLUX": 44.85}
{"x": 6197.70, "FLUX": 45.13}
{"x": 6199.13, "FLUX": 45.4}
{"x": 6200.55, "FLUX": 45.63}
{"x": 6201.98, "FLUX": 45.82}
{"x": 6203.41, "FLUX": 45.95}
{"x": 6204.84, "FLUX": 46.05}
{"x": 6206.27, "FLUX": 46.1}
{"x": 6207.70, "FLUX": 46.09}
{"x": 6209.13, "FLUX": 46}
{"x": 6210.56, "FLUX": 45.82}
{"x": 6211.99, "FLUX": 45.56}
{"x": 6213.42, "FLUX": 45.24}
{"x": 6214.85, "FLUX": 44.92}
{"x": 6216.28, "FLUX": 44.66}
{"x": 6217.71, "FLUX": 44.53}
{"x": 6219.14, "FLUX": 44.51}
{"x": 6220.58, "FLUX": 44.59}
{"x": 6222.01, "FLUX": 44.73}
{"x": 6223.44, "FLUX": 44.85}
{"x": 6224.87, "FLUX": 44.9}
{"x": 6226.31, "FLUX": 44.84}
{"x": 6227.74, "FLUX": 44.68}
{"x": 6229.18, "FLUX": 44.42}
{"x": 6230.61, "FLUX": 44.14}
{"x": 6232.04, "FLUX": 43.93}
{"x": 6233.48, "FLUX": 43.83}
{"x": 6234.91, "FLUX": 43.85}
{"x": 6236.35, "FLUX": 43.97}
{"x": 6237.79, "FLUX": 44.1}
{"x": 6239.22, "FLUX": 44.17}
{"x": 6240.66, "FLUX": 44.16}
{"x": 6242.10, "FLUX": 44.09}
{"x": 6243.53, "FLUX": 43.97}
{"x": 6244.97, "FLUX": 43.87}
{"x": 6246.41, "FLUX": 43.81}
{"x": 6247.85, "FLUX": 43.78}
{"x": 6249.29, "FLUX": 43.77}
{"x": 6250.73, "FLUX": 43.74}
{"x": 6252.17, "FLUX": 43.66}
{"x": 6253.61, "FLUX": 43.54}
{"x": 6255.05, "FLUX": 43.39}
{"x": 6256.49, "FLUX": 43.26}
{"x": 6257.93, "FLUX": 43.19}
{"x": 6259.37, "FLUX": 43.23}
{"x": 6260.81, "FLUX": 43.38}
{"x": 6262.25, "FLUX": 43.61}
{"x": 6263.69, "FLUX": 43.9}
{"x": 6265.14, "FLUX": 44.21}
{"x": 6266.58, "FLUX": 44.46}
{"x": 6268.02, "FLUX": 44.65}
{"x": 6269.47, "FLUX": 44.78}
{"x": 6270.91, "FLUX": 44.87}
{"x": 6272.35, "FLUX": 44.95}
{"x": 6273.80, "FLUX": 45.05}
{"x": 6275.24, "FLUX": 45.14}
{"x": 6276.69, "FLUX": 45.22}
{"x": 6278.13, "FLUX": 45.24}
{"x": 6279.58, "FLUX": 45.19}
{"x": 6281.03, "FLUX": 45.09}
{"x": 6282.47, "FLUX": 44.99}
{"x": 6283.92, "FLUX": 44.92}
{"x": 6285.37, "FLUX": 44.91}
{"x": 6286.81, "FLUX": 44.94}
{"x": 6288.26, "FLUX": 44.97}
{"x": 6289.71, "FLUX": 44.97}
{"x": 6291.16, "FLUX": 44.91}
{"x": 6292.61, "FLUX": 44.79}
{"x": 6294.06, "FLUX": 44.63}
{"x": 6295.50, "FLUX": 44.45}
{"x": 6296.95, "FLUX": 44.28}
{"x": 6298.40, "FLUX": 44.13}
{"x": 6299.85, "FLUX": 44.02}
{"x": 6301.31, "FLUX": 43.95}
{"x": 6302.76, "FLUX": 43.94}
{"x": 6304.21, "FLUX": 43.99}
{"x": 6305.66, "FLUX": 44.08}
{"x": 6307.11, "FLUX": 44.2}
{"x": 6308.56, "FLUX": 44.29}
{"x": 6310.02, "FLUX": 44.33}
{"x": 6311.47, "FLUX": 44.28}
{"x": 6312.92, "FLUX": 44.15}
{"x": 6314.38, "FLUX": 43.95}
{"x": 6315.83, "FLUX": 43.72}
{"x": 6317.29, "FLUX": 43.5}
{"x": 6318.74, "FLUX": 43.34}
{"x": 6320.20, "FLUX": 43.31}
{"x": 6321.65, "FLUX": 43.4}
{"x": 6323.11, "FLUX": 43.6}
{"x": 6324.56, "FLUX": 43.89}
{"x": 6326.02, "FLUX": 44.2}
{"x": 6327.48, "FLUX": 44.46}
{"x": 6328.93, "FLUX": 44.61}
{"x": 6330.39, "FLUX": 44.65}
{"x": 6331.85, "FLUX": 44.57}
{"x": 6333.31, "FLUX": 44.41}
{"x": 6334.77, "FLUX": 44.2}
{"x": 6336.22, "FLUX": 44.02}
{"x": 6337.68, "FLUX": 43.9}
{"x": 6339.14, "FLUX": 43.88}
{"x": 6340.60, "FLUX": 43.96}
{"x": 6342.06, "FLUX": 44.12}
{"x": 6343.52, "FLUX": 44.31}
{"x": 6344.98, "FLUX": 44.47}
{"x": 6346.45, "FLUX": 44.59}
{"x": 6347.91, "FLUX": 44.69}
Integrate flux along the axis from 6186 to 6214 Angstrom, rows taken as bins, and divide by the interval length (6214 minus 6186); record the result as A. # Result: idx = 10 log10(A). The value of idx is 16.57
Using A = 45.4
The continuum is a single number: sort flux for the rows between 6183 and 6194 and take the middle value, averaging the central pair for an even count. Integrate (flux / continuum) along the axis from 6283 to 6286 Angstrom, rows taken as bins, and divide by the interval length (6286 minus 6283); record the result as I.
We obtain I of 0.99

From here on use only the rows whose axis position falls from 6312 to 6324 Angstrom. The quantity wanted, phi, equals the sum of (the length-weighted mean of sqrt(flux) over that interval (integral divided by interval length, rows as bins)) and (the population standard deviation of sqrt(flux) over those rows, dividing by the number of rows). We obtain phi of 6.63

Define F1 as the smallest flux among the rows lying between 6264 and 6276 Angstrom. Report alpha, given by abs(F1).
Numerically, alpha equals 44.2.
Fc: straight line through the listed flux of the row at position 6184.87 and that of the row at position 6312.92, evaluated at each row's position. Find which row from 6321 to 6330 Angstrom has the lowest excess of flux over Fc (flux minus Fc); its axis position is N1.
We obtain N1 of 6321.65 Angstrom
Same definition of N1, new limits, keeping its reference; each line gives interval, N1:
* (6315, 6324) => 6320.20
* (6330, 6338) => 6337.68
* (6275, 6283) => 6282.47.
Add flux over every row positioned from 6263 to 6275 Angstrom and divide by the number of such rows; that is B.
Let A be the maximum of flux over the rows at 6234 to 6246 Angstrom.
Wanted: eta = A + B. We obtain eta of 88.8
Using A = 44.17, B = 44.6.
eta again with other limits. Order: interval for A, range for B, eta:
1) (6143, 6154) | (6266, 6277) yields 90.9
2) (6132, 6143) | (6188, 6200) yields 90.5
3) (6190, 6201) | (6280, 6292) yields 90.6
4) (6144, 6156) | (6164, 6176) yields 88.2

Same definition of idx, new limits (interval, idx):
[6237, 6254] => 16.42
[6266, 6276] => 16.52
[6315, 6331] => 16.42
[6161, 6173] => 16.23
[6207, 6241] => 16.50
